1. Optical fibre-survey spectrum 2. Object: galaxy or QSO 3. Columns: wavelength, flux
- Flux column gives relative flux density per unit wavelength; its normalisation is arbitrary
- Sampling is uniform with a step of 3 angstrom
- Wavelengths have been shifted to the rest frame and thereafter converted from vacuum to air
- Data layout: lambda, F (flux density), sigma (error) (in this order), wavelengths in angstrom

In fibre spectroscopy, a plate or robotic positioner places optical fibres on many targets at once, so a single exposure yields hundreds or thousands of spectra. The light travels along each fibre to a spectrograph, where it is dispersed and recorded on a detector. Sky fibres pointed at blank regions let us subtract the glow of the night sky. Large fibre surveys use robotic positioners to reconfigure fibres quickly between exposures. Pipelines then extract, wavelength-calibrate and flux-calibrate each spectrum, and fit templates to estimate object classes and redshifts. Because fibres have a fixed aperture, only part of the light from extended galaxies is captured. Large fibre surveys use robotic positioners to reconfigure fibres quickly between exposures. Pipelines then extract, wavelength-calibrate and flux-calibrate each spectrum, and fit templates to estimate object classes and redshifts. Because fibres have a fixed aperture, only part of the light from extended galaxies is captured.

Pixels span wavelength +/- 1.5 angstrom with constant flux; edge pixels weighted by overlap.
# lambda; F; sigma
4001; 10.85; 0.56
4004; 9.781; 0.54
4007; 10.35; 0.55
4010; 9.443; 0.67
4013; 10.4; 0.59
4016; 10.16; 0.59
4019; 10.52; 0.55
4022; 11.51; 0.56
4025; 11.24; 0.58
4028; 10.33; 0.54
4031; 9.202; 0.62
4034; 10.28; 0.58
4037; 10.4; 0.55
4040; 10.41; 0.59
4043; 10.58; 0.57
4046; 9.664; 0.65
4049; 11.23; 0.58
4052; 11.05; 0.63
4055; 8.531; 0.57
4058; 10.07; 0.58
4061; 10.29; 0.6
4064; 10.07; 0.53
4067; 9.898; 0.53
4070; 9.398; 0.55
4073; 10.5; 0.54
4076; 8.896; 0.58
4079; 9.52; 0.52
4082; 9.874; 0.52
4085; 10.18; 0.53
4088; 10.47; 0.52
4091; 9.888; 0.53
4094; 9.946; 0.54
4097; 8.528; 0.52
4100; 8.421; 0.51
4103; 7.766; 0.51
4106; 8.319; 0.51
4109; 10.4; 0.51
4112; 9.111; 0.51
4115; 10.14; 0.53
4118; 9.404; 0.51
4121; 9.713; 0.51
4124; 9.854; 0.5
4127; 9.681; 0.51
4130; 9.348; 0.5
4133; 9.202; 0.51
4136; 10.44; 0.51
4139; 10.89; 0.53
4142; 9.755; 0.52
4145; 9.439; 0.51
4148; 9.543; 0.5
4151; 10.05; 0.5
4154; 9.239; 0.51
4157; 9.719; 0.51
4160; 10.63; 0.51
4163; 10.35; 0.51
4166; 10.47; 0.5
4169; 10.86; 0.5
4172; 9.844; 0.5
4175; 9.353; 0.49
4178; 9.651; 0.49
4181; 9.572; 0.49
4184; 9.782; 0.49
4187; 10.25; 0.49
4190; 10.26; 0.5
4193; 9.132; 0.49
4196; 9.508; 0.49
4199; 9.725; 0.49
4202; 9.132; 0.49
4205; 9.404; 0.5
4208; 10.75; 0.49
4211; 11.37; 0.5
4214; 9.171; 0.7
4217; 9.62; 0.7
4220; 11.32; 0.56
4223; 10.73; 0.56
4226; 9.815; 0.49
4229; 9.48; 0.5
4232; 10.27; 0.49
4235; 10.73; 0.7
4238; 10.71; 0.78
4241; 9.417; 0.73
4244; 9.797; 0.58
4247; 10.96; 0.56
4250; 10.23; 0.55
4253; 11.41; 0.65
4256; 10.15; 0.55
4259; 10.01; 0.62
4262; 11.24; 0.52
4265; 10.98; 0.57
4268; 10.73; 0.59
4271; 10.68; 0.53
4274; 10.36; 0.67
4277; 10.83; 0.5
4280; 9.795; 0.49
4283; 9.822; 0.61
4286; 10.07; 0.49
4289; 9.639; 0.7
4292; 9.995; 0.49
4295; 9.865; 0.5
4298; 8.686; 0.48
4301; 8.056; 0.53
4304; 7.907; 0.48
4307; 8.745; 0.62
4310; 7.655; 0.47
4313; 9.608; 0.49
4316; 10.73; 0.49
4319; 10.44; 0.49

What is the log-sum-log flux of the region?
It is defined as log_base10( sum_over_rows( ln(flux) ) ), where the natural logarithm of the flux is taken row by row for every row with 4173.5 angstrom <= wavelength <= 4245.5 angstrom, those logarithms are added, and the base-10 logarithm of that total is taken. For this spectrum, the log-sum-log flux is 1.74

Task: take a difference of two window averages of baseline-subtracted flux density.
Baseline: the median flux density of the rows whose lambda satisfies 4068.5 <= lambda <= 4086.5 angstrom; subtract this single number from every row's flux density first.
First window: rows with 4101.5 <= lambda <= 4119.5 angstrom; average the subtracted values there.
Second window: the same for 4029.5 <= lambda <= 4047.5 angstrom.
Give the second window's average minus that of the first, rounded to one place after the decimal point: 0.9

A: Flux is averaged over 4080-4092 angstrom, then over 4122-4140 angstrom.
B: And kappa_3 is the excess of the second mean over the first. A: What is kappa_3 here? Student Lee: -0.2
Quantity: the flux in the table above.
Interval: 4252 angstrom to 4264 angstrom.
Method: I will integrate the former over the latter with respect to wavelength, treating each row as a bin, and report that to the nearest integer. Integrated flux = 128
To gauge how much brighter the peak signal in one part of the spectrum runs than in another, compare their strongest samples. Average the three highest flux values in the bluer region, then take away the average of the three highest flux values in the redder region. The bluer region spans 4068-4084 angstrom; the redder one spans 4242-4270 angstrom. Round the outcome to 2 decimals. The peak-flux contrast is -1.25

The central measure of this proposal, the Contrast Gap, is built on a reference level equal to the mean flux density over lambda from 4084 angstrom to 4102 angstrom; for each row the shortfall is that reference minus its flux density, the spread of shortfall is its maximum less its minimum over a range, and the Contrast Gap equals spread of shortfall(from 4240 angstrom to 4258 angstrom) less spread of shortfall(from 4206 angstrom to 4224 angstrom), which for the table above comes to -0.21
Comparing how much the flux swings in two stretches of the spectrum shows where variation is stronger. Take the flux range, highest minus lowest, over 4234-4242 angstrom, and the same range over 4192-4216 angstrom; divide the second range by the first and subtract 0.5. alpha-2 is 1.2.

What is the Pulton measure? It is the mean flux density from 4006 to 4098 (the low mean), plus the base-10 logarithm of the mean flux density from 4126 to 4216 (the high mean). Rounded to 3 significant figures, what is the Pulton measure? 11.1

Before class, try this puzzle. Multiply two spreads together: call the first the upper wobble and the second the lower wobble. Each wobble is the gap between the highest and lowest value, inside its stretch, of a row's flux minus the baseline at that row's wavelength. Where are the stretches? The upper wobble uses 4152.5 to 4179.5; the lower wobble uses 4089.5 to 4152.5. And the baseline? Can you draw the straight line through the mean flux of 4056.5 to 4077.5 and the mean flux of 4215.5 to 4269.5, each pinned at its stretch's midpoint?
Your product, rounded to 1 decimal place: 4.7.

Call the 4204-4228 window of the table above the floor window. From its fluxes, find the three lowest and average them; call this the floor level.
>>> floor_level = 9.4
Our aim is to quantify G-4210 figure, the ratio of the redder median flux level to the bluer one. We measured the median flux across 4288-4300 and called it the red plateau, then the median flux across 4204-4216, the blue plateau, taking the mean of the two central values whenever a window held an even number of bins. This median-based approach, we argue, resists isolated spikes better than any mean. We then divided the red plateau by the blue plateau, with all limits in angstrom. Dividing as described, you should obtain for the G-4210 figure 0.97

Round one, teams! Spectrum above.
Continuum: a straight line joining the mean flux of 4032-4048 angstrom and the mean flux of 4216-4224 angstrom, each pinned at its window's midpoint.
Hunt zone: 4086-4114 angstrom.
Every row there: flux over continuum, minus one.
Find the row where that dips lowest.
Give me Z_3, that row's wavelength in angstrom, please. 4103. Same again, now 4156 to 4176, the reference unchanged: 4175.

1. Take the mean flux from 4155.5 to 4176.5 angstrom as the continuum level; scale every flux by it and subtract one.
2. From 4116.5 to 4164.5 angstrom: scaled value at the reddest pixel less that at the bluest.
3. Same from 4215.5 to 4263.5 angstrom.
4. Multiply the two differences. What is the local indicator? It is 0.015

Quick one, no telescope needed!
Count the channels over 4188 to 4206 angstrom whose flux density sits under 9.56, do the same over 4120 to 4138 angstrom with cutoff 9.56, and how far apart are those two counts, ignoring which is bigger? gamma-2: 2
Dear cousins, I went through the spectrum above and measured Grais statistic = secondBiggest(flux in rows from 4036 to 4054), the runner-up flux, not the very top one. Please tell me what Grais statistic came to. 11.05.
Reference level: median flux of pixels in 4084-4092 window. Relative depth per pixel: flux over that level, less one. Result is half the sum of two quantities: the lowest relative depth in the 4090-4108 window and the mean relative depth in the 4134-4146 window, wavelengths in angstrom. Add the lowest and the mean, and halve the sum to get -0.12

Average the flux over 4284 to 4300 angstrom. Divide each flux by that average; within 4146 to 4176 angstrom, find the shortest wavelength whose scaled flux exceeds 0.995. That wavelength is 4151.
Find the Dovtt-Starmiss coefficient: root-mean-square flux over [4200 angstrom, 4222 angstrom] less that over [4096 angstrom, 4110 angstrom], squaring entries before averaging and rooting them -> 1.4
